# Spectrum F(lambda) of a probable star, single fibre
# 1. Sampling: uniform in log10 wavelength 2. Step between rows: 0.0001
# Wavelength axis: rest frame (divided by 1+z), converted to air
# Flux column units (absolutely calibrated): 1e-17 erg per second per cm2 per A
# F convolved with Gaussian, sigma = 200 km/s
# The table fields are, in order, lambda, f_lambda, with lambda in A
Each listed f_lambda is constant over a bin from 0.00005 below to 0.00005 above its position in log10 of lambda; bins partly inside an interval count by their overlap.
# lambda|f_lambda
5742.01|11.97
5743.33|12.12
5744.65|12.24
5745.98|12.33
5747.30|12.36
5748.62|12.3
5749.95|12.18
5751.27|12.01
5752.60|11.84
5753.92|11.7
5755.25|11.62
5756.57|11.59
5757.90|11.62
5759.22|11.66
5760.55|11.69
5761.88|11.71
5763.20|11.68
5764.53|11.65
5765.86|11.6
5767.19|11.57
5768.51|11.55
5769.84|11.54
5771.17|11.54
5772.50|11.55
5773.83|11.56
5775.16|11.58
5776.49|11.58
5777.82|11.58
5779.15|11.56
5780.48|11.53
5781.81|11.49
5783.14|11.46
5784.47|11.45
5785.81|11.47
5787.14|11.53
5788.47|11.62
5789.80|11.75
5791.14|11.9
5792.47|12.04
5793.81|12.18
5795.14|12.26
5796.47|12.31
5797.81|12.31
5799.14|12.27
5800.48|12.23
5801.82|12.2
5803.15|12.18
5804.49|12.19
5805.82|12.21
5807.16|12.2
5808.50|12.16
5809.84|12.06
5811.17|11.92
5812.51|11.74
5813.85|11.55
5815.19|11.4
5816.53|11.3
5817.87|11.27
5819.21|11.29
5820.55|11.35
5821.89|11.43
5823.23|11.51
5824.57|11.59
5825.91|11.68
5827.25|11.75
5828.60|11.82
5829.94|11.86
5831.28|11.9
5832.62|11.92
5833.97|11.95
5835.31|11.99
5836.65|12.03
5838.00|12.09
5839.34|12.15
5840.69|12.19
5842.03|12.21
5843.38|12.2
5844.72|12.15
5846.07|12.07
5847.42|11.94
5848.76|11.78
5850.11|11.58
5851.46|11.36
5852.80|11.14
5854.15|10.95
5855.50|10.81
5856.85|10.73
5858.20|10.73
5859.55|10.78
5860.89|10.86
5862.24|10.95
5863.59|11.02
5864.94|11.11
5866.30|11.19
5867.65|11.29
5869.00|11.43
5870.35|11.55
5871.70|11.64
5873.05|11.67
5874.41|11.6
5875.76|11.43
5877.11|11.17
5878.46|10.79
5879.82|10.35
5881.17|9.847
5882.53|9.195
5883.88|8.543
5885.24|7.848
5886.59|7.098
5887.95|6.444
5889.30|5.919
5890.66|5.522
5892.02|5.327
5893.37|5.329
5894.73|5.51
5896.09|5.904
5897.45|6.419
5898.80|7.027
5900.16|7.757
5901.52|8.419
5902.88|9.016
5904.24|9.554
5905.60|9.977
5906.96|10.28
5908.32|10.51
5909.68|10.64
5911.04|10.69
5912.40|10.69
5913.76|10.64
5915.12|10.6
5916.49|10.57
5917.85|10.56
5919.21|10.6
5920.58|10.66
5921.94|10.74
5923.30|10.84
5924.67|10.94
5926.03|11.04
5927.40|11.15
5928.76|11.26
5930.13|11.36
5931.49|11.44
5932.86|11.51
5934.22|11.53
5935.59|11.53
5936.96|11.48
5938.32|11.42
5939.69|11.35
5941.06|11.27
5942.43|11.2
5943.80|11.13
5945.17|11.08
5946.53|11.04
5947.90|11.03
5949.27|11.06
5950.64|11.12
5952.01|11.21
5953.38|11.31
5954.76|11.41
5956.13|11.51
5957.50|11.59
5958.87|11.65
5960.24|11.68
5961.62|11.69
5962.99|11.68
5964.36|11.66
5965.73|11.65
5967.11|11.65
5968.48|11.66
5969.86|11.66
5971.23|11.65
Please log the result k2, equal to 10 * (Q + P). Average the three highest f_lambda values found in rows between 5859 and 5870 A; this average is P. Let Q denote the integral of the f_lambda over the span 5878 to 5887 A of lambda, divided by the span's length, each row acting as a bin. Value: 204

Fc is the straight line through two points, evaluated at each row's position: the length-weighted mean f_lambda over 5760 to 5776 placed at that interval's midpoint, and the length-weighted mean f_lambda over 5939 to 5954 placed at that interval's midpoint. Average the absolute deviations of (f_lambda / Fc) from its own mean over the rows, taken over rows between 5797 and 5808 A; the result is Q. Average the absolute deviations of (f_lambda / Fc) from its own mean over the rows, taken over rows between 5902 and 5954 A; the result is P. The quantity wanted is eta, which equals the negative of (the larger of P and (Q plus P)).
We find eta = -0.04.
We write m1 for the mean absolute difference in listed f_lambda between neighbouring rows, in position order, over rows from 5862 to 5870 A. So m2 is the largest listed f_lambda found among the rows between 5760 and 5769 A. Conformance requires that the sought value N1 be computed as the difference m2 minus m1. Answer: 11.6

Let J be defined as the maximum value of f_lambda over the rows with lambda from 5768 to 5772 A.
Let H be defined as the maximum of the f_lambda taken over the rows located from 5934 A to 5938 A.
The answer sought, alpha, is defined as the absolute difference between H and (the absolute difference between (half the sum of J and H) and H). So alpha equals 11.5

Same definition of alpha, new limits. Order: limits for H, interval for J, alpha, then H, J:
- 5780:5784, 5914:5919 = 11.1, 11.53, 10.6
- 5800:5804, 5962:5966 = 12.0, 12.23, 11.68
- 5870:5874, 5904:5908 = 11.0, 11.67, 10.28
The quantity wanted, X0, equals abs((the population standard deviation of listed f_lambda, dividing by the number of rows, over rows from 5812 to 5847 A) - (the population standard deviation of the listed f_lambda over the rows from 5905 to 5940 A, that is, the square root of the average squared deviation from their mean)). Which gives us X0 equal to 0.1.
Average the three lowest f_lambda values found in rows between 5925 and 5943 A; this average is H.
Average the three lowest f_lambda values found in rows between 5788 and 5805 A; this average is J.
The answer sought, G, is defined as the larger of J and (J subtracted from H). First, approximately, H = 11.1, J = 11.8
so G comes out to 11.8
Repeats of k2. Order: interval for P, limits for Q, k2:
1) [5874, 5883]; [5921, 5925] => 222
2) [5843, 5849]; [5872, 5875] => 238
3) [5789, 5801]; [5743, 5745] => 245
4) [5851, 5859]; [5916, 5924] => 218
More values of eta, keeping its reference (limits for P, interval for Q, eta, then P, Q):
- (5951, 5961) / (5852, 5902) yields -0.19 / 0.014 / 0.18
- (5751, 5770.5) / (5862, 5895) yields -0.19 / 0.007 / 0.19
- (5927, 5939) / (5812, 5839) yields -0.03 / 0.010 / 0.02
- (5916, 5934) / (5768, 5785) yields -0.03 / 0.027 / 0.00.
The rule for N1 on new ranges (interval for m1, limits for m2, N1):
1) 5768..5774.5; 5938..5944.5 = 11.4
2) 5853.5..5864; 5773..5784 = 11.5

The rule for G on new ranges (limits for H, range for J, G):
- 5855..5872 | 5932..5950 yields 11.0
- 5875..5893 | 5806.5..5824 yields 11.3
